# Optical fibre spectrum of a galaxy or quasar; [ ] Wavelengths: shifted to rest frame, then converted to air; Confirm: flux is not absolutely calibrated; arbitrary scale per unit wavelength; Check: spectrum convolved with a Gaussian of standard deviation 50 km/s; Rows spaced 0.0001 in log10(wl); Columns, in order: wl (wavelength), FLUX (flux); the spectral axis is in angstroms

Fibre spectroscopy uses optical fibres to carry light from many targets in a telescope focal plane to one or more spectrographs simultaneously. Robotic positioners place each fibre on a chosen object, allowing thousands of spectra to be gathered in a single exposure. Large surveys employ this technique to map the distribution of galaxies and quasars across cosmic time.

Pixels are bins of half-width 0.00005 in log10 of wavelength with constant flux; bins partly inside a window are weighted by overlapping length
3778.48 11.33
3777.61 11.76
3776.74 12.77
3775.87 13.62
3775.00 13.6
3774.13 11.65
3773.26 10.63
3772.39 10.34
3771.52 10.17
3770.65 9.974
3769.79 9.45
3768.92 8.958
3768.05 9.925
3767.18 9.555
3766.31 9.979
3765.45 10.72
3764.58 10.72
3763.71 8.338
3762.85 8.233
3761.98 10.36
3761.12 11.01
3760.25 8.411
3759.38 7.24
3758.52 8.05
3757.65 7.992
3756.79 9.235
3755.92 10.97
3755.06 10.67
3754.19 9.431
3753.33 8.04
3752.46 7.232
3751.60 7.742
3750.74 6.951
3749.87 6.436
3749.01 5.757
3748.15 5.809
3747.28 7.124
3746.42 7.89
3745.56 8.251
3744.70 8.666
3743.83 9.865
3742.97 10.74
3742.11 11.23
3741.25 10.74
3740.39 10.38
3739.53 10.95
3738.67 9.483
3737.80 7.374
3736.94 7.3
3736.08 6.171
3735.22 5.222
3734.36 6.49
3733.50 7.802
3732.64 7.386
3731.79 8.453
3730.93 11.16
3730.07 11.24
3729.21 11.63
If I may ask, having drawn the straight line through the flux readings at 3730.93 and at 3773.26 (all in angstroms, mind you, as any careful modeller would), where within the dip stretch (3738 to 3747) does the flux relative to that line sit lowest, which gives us 3746.42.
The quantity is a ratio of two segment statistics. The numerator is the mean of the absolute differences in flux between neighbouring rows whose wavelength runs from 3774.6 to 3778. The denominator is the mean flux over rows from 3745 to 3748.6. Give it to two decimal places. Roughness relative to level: 0.09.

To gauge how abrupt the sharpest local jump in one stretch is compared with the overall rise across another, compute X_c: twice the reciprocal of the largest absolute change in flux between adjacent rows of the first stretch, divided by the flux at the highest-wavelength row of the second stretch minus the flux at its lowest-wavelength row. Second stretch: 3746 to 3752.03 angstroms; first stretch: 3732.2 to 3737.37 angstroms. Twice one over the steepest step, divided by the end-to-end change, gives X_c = -10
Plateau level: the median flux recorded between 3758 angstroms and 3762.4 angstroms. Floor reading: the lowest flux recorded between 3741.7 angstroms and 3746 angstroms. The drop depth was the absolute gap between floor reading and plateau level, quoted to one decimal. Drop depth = 0.2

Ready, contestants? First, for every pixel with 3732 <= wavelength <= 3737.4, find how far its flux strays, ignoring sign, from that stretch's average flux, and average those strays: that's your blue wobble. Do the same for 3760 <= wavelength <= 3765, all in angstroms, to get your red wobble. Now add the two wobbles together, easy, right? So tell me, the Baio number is 2.0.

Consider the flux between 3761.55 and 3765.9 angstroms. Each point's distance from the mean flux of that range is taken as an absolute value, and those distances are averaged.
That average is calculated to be 1.11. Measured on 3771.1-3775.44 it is 1.08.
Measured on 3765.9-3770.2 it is 0.30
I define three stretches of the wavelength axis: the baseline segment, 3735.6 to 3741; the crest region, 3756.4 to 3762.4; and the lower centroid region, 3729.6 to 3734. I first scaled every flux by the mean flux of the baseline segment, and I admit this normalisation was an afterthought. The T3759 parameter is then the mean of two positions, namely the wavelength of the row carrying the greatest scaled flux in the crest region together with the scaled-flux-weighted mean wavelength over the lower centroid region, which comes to 3746.4 angstroms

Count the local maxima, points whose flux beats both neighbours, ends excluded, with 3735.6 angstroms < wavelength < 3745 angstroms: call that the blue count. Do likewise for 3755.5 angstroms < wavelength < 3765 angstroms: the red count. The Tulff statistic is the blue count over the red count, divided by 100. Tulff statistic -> 0.010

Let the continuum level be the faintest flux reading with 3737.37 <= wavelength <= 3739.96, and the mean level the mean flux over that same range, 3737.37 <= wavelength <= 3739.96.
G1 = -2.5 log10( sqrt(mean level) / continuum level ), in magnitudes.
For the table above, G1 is 0.96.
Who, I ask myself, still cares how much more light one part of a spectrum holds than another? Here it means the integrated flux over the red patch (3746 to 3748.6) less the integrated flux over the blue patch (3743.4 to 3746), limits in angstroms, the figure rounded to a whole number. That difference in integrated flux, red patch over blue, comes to -5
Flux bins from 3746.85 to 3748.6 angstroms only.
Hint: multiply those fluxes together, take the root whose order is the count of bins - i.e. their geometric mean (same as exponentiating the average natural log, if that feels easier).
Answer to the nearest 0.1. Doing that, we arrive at 6.4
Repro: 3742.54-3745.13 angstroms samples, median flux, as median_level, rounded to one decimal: 9.9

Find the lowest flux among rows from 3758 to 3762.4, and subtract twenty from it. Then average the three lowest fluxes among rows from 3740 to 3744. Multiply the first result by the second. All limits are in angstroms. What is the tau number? -132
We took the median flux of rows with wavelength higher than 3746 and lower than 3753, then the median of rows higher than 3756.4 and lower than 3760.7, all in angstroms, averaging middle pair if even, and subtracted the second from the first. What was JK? -1.0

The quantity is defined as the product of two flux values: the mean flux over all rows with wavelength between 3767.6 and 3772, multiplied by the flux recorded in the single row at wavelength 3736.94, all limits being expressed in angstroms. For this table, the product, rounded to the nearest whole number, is 71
